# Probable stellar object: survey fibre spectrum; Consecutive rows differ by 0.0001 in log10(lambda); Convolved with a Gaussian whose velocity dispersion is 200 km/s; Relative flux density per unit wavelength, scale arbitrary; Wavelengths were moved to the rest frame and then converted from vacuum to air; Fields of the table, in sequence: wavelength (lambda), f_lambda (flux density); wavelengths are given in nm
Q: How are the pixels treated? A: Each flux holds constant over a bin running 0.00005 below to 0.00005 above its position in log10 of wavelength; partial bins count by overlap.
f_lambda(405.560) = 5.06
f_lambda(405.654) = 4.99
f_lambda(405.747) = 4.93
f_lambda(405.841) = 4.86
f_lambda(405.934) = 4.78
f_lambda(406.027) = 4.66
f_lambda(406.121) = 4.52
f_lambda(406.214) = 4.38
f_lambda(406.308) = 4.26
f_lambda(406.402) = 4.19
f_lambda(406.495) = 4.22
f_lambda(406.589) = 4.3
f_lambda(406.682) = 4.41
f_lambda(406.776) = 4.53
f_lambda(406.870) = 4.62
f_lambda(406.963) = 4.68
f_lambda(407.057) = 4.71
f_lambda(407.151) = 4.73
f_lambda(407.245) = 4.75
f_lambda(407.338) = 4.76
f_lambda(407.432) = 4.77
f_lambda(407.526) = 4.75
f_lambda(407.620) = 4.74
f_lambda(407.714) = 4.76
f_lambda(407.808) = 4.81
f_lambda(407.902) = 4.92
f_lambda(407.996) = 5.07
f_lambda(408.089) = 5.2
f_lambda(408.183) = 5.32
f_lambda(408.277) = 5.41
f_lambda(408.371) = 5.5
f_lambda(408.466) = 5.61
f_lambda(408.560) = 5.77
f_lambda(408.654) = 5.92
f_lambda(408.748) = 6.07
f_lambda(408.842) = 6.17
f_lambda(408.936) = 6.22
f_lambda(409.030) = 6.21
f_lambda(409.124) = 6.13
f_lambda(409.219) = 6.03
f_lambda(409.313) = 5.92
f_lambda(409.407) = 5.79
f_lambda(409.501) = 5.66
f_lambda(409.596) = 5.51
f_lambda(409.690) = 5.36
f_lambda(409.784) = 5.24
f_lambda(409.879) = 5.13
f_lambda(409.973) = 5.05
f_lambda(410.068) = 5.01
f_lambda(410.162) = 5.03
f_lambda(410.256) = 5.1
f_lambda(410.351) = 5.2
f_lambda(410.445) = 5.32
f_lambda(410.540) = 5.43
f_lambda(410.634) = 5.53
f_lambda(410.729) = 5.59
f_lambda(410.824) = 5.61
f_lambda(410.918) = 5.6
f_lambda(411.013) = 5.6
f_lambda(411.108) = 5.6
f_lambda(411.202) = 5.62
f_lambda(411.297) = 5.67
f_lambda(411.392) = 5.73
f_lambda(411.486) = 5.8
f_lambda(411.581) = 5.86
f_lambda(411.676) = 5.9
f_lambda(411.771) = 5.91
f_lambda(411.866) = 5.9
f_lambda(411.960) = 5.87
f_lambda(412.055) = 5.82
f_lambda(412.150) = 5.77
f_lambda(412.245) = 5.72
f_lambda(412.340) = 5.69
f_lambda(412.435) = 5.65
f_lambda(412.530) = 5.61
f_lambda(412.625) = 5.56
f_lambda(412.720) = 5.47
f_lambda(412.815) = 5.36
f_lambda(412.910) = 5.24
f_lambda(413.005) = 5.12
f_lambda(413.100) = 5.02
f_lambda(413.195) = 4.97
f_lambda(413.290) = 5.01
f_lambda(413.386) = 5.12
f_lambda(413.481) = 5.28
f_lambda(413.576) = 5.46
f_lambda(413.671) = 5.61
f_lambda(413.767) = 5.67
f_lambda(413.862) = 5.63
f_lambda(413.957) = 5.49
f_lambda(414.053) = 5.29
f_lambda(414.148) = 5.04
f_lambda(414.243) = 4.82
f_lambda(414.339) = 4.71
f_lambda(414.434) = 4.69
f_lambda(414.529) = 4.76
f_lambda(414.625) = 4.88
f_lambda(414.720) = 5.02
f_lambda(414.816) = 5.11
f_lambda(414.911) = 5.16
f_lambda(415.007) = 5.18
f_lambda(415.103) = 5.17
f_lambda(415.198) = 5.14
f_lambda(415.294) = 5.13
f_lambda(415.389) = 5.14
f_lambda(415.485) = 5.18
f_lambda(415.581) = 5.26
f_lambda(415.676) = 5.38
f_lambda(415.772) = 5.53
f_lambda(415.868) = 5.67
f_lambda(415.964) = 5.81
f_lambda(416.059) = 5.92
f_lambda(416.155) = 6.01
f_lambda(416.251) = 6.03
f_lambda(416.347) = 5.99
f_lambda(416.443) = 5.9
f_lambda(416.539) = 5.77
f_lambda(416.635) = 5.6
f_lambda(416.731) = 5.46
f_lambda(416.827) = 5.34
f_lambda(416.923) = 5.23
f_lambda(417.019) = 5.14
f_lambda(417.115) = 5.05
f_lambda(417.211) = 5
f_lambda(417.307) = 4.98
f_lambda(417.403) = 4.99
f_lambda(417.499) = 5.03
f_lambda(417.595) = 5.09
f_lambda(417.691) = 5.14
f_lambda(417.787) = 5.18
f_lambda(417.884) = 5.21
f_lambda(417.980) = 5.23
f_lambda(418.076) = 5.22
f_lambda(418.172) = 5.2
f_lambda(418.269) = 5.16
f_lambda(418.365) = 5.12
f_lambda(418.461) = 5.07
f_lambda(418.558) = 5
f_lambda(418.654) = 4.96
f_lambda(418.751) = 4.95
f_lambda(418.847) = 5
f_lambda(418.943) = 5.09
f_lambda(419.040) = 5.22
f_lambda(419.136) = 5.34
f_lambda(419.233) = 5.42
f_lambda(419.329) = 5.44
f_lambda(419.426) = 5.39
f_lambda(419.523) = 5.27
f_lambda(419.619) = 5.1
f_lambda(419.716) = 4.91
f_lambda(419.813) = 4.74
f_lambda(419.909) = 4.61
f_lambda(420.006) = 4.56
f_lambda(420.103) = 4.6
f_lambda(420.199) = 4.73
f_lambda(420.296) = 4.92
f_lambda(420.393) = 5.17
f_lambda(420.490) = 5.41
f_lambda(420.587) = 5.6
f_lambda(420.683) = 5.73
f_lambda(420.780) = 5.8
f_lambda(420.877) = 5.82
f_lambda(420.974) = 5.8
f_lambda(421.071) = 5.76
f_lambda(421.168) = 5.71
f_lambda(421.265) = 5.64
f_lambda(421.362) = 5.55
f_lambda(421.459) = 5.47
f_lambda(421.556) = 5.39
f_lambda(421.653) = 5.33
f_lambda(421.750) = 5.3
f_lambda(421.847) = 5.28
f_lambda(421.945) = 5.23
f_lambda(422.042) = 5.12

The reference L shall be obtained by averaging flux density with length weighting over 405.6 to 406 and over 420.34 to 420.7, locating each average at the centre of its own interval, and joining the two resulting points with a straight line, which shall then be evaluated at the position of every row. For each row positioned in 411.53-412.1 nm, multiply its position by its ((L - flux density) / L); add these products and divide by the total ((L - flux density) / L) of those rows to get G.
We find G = 411.81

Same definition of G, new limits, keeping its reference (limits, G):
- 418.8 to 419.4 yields 418.91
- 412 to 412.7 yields 412.31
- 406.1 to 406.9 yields 406.47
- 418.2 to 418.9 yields 418.60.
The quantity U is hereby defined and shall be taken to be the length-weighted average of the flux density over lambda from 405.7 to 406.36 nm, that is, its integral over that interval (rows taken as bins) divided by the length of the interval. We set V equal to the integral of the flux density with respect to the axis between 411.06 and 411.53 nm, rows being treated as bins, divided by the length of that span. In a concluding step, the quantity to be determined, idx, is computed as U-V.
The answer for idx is -1.07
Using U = 4.6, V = 5.7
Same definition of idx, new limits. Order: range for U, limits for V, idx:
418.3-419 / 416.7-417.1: -0.23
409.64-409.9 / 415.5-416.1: -0.31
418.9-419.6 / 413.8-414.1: -0.18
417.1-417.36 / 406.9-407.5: 0.28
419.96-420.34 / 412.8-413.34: -0.40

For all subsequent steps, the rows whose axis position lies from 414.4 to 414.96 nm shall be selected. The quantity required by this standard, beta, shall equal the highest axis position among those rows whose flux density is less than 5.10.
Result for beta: 414.720 nm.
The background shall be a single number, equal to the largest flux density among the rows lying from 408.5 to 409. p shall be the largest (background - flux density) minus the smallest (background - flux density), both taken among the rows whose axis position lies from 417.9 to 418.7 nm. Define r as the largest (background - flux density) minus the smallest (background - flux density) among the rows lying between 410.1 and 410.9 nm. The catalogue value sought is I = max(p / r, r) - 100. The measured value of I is -99.4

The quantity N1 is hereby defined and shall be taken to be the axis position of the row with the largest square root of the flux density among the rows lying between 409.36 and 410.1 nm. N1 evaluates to 409.407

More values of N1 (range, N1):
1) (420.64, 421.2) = 420.877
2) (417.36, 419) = 417.980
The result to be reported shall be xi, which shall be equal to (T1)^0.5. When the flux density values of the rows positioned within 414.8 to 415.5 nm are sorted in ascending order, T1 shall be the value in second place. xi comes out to 2.26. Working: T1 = 5.13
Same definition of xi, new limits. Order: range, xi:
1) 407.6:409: 2.18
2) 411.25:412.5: 2.38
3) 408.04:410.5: 2.24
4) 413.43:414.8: 2.17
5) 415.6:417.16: 2.27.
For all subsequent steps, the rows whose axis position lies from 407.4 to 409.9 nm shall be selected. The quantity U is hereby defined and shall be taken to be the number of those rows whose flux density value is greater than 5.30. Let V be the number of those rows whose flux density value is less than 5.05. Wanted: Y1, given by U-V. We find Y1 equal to 11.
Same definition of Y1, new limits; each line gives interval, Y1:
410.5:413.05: 25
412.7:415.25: -3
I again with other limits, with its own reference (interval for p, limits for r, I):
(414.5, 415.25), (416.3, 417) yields -99.2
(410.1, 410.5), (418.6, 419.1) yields -98.9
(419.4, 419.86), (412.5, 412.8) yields -95.4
